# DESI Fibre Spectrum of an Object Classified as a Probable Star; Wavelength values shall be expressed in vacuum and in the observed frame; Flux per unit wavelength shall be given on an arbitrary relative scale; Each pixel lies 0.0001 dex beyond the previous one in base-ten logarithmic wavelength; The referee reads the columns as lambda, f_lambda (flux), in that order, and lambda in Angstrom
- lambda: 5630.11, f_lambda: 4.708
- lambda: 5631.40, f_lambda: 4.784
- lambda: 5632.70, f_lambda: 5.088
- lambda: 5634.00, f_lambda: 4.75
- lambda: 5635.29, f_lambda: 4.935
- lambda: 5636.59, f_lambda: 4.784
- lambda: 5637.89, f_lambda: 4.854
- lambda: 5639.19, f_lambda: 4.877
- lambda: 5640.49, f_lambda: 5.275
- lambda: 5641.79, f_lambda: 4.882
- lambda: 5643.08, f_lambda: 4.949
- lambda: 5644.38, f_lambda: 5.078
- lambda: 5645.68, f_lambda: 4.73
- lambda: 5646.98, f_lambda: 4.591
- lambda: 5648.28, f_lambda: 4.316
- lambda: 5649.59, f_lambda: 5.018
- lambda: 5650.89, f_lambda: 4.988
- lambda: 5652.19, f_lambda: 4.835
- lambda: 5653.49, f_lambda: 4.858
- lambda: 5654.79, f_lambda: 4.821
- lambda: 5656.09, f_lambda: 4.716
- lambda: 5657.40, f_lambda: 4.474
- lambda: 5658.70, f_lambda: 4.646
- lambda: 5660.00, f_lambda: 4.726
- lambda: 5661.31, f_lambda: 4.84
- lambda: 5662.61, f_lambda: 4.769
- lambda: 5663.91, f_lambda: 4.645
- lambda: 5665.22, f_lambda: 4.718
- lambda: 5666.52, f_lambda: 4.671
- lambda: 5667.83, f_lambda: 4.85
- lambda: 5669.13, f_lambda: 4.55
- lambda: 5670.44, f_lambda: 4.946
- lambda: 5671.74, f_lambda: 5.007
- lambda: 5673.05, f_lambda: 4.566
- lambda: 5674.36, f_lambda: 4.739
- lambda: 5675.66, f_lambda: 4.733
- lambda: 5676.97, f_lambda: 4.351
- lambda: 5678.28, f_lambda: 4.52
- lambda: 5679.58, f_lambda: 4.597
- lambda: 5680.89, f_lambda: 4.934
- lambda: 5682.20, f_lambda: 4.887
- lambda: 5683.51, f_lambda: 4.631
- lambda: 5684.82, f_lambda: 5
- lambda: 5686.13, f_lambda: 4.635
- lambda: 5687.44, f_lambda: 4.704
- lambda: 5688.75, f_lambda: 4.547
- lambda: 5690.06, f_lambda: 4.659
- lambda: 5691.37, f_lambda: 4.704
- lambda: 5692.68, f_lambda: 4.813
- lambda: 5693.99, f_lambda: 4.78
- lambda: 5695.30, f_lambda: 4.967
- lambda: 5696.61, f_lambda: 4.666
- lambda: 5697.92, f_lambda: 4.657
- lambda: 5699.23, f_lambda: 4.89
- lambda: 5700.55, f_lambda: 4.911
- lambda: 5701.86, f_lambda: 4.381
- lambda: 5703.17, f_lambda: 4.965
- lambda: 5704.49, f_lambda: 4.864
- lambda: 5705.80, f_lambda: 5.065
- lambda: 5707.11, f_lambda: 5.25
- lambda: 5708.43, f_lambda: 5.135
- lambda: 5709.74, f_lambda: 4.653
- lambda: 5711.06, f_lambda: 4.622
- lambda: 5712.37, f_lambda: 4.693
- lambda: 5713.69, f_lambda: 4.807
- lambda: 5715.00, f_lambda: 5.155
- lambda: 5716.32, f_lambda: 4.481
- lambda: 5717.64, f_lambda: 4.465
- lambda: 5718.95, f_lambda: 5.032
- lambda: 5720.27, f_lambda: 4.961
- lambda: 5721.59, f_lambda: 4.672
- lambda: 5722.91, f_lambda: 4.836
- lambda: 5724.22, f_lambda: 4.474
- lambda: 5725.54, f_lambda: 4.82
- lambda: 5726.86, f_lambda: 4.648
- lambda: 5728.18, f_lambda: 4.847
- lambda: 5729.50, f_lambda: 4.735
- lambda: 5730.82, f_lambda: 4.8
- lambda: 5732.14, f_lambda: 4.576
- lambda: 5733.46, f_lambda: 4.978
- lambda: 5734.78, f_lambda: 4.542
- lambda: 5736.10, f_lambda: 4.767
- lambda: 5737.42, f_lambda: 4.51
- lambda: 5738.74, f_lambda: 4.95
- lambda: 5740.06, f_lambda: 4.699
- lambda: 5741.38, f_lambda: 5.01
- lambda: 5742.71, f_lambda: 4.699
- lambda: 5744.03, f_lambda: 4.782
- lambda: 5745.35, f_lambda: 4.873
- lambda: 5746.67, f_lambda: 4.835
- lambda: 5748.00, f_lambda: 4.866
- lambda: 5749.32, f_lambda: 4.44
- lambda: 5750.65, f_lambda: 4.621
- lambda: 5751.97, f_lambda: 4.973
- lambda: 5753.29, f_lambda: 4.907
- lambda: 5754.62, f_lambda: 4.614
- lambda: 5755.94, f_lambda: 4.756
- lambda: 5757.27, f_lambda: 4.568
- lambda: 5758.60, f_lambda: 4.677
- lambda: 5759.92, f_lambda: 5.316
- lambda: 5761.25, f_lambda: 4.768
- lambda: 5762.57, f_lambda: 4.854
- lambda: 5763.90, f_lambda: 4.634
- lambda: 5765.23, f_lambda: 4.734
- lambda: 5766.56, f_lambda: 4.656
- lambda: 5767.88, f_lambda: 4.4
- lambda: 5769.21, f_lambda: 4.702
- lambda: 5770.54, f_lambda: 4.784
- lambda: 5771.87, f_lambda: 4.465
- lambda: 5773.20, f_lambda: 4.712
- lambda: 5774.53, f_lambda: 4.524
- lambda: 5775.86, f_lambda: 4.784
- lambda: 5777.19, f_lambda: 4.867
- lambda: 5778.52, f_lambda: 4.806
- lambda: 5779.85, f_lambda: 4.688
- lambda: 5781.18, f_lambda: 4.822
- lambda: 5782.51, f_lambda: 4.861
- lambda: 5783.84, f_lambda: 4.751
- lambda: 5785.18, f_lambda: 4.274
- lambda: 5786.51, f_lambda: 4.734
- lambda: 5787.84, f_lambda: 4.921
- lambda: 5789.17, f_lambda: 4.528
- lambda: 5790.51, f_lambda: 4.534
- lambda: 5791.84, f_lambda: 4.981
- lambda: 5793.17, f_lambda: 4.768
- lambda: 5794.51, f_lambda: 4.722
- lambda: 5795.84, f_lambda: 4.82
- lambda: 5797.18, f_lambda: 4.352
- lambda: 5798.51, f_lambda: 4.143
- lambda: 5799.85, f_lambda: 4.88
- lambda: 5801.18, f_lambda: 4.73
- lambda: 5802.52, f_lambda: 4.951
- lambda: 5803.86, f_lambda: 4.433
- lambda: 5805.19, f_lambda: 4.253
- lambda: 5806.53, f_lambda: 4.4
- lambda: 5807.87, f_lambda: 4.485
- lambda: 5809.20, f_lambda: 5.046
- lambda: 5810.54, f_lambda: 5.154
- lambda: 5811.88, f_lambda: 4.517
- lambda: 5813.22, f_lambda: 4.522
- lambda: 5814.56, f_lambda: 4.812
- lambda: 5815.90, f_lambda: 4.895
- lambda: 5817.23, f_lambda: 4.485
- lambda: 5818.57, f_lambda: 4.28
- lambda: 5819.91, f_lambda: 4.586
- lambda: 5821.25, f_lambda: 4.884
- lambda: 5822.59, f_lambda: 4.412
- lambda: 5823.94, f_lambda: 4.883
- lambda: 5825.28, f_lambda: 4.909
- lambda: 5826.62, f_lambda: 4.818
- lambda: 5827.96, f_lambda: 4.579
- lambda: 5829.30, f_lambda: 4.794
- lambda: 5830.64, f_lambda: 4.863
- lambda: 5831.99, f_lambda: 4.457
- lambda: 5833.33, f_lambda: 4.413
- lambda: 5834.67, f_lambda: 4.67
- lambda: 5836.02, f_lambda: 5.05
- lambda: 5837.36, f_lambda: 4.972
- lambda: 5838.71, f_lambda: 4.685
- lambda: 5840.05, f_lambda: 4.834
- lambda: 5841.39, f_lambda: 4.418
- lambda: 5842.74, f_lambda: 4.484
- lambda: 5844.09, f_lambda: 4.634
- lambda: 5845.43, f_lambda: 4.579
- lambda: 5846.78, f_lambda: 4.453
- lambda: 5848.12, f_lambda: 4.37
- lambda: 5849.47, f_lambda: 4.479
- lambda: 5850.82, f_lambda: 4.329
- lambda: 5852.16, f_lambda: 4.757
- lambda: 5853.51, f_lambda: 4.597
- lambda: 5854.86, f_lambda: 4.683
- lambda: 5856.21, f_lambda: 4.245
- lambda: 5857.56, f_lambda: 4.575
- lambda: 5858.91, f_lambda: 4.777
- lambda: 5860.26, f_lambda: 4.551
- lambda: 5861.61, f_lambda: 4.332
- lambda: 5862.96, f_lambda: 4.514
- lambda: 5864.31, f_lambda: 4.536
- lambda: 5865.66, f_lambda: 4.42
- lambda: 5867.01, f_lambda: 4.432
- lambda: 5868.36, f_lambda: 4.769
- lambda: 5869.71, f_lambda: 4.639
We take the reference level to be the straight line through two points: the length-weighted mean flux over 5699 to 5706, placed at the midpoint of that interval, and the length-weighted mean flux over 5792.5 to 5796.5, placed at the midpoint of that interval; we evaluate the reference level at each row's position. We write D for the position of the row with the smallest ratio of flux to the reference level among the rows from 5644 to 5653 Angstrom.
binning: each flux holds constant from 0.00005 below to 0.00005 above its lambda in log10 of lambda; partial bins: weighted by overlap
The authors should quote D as 5648.28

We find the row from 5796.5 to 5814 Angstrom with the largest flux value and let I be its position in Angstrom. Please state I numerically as 5810.54 Angstrom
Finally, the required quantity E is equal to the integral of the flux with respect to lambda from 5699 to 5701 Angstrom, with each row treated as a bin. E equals 10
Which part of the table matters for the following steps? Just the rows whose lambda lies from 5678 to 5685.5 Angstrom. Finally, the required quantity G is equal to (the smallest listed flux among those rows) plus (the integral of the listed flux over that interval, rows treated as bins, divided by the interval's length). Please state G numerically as 9.29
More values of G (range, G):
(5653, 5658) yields 9.19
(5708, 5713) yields 9.39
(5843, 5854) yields 8.85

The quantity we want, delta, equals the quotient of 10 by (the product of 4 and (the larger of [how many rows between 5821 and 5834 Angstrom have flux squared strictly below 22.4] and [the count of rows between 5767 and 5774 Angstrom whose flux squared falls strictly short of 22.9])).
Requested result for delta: 0.50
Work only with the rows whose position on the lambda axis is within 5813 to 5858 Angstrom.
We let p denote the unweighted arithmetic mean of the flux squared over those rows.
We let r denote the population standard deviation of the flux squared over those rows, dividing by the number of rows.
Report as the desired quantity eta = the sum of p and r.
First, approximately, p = 21.48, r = 2.0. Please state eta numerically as 23.4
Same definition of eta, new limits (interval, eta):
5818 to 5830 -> 24.0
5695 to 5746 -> 25.0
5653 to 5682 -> 23.7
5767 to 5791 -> 23.5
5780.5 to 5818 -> 24.3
